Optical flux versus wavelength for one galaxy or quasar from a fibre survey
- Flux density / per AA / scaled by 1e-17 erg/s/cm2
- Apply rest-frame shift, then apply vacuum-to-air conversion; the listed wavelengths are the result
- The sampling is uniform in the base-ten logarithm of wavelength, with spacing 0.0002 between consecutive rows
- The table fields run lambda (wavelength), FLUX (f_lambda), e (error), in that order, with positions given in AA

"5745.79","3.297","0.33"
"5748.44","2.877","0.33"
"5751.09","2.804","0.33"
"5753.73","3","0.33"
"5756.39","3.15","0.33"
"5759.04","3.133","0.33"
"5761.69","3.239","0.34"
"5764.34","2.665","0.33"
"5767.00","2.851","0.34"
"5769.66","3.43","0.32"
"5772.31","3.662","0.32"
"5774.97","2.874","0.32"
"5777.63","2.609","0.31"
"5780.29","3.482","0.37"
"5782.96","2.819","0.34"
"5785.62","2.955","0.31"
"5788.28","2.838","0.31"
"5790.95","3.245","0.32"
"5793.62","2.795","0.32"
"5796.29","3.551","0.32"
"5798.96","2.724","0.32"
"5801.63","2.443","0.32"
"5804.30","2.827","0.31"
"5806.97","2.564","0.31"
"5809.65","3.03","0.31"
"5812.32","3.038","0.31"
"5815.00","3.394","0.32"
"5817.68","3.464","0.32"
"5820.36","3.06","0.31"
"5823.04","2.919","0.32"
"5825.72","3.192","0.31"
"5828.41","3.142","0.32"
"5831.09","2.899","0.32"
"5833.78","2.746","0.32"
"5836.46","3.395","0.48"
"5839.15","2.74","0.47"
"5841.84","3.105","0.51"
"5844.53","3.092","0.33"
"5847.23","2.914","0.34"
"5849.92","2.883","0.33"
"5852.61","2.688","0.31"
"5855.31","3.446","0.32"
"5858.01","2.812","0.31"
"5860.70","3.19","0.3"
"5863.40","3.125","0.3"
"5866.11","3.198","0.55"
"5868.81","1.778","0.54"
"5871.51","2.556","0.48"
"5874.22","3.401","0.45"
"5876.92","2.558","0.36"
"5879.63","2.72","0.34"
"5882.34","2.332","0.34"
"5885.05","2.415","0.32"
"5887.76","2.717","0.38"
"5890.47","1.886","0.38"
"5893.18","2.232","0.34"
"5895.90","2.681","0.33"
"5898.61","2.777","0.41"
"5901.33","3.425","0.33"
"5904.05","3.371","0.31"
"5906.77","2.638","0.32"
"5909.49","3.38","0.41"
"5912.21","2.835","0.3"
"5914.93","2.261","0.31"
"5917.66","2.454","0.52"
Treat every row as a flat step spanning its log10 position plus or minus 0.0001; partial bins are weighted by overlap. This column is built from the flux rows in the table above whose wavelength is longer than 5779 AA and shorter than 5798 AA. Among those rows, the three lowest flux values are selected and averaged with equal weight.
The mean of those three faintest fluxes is 2.82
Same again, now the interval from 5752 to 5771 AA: 2.84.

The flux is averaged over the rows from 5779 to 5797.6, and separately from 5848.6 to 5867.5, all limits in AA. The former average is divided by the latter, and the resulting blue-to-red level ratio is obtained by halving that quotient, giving 0.51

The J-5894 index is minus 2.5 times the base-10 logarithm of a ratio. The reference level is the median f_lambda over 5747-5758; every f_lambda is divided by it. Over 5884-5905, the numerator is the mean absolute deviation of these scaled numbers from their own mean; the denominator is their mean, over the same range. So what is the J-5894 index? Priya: 2.11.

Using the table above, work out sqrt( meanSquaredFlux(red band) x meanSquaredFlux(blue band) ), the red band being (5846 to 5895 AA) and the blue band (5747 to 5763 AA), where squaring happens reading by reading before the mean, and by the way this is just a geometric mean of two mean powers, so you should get 8.36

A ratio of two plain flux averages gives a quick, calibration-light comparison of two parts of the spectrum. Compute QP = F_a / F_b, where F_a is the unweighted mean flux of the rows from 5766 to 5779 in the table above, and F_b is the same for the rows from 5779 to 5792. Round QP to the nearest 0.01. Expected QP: 1.01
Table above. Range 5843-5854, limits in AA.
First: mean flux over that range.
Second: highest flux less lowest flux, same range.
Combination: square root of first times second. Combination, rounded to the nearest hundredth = 1.08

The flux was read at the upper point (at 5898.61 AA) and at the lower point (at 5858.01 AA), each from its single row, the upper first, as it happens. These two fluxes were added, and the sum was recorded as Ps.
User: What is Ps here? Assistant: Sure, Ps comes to 5.59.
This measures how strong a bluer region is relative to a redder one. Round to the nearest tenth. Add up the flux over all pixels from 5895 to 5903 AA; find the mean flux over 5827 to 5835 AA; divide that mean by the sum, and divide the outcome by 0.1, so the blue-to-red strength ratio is 3.3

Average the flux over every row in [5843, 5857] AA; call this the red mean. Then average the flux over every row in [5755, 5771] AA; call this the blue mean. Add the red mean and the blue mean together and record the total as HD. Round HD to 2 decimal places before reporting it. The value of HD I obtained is 6.08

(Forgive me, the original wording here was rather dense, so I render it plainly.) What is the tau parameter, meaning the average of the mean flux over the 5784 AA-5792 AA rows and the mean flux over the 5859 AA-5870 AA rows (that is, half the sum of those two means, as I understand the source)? 2.92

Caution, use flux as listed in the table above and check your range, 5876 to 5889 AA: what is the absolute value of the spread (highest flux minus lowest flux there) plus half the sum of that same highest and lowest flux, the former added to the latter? 2.9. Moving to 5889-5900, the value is 3.2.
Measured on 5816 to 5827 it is 3.7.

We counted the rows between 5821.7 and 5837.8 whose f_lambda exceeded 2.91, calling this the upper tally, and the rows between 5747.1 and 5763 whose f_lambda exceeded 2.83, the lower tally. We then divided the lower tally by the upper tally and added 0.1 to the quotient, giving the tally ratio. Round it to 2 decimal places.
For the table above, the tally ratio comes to 1.35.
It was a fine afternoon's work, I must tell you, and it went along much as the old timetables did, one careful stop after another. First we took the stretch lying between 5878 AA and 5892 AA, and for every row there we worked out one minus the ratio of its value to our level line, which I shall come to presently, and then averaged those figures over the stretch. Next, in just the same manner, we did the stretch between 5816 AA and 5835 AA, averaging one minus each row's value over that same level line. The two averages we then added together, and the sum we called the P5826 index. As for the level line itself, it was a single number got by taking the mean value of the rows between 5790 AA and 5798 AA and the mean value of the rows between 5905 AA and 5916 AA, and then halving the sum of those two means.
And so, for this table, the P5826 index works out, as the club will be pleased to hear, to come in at 0.17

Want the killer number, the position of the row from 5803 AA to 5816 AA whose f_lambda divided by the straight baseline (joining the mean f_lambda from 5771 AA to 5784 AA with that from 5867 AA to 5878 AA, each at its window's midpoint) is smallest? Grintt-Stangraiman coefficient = 5806.97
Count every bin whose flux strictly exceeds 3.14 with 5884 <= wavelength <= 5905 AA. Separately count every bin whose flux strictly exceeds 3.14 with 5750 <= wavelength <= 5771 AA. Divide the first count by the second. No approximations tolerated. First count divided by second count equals 0.67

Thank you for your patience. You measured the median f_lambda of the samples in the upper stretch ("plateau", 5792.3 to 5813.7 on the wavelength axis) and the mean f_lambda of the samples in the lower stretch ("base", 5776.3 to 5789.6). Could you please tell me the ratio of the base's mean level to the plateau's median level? 1.05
